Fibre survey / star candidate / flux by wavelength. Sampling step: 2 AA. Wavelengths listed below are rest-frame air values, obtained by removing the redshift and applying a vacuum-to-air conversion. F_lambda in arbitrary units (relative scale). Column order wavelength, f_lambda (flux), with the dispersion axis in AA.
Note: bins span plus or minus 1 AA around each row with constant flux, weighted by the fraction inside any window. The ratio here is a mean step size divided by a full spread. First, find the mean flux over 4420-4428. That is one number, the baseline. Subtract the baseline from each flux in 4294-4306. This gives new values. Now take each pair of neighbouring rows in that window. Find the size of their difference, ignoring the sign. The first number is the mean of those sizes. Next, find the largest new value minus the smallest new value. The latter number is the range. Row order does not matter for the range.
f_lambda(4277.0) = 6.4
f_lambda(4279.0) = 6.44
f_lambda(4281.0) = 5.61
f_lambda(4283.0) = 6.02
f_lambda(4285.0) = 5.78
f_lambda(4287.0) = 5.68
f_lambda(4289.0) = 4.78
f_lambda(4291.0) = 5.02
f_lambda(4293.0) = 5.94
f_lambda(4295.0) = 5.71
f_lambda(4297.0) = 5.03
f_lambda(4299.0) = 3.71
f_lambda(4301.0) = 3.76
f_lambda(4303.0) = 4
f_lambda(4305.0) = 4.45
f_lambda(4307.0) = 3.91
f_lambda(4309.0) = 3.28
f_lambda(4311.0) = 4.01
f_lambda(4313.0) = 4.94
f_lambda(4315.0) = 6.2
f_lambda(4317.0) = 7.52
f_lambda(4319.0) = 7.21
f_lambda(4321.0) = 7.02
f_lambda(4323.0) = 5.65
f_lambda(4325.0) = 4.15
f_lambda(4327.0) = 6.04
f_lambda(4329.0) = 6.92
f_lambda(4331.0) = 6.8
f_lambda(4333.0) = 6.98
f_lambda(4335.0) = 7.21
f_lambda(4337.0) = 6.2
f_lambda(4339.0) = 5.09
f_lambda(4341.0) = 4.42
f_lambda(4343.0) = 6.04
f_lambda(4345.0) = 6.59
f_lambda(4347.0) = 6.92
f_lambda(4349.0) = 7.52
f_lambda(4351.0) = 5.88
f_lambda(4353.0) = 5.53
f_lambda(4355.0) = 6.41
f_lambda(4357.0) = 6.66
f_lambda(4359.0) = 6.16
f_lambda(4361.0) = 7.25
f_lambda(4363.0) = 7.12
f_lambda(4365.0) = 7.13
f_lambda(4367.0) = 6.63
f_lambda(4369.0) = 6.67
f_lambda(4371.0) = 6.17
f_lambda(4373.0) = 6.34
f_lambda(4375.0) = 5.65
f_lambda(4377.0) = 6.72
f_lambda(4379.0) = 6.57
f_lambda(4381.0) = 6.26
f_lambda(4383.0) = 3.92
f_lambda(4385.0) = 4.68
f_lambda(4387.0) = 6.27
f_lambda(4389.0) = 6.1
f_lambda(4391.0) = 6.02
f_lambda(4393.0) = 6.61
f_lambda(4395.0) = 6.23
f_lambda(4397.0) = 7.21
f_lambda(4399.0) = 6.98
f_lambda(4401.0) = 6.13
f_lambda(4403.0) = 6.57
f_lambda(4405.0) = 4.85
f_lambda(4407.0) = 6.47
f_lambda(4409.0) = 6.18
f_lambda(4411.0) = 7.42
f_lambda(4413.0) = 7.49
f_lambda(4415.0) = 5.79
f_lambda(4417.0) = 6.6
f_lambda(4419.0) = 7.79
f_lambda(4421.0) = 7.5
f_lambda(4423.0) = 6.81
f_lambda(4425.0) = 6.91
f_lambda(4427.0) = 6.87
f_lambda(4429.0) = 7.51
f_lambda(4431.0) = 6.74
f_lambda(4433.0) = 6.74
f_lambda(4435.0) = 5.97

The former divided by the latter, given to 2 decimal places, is 0.27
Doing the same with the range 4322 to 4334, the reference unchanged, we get 0.32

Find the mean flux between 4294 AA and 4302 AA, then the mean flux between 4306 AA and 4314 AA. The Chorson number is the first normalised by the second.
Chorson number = 1.13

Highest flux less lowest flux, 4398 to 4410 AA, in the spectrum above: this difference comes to 2.1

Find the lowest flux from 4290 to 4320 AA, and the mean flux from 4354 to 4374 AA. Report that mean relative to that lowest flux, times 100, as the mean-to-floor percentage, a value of 203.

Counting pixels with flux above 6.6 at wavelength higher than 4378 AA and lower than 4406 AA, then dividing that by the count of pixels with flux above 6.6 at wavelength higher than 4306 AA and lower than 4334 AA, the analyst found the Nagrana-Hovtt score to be 0.50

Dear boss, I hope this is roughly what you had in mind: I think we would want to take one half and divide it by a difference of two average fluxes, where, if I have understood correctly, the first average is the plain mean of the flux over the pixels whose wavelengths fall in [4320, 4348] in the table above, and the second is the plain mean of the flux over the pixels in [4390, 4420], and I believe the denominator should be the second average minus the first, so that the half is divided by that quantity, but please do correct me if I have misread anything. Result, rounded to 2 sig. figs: 1.2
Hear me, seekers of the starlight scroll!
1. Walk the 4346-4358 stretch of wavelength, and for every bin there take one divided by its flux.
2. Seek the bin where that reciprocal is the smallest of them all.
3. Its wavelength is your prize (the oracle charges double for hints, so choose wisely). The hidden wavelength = 4349.0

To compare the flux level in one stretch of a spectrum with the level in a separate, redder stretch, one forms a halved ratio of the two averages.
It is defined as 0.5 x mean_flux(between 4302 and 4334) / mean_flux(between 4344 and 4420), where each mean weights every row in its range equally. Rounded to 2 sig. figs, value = 0.43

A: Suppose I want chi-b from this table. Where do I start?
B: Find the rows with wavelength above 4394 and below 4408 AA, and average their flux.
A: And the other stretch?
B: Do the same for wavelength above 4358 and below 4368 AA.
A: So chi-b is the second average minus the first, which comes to 0.51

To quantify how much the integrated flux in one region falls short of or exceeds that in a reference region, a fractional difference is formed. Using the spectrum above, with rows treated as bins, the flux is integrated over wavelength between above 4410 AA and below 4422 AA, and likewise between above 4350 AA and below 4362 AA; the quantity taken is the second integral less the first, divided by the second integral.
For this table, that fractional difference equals -0.12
